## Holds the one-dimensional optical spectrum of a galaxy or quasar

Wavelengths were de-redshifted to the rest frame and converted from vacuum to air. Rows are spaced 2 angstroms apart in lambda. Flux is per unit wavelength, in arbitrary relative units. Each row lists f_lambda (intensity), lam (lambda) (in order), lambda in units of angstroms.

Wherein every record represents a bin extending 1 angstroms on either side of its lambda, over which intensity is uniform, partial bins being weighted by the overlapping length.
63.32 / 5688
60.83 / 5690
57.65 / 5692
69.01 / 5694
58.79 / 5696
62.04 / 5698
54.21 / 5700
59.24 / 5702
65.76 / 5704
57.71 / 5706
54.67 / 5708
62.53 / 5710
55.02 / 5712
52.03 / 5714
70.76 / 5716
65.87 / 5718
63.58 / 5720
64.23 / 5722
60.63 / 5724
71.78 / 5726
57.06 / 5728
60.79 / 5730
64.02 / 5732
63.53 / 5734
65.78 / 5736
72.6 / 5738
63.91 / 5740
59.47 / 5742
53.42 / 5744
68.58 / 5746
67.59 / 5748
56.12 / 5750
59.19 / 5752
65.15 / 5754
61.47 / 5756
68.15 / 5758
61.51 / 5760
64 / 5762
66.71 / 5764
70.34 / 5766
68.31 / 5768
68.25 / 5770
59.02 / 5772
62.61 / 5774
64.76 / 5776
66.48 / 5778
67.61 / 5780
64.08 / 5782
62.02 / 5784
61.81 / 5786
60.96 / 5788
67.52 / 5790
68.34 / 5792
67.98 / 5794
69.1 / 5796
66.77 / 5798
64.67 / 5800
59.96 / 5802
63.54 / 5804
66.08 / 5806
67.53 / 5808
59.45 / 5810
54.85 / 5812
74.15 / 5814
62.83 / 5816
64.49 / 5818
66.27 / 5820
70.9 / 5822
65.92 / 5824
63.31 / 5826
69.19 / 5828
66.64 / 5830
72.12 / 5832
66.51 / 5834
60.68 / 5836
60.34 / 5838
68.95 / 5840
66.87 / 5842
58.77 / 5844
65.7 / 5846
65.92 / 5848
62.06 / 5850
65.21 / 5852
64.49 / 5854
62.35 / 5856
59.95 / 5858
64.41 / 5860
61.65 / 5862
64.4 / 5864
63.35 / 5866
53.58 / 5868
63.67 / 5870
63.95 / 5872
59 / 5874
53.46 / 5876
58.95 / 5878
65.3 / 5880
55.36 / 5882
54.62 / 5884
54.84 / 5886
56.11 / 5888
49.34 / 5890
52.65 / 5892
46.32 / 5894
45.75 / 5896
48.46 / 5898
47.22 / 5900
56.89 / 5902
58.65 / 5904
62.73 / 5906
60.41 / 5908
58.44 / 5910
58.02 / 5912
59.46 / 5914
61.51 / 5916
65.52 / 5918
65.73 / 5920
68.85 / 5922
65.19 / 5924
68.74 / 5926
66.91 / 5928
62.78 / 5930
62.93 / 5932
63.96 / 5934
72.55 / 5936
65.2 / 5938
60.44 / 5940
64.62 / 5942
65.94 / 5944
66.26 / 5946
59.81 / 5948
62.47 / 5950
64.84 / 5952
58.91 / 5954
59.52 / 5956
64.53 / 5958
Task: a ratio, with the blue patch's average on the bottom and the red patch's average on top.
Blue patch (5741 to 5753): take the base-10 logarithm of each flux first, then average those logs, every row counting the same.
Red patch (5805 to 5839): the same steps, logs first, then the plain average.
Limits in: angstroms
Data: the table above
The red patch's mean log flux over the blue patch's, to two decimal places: 1.02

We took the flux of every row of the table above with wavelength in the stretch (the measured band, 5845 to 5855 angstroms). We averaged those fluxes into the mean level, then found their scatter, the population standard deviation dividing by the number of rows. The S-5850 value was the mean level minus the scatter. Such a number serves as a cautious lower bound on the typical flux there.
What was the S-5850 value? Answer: 63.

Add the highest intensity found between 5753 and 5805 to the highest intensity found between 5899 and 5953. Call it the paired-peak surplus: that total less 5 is 138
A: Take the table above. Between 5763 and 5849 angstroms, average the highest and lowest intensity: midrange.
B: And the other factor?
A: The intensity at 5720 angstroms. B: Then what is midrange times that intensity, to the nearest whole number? 4101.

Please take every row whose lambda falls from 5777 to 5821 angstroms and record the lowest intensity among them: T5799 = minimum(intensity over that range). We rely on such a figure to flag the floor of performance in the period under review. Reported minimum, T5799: 54.85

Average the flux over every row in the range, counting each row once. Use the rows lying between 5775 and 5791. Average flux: 64.4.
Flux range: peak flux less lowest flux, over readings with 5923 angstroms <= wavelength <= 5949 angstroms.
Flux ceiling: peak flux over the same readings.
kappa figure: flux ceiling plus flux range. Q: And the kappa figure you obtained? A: 85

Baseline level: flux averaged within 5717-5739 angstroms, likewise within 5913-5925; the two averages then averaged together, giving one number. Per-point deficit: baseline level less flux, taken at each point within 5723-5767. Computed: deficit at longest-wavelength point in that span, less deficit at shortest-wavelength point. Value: -9.7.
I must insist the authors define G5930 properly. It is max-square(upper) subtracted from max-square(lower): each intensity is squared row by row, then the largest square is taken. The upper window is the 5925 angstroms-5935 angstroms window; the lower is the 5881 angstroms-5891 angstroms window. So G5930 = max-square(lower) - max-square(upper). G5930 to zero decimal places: -1577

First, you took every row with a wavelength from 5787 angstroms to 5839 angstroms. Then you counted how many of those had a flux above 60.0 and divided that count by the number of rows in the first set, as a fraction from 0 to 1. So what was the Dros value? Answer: 0.88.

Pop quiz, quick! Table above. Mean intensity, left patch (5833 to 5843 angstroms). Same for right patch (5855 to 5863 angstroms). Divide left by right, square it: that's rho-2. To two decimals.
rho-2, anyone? 1.08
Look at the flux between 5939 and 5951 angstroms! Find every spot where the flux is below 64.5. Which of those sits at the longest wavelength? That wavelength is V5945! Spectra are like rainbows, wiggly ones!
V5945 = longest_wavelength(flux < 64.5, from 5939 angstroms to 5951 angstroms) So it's 5950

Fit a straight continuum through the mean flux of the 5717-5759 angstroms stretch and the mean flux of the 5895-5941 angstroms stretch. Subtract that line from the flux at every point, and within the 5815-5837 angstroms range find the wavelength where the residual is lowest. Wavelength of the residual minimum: 5836 angstroms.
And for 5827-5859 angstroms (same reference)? 5844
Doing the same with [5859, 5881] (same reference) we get 5876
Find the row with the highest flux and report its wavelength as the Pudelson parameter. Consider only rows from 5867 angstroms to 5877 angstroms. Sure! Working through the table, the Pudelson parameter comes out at 5872 angstroms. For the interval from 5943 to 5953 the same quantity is 5946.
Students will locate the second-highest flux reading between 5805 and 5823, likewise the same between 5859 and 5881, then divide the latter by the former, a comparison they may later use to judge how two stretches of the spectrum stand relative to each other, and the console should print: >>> 0.91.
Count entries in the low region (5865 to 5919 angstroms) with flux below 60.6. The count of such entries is 20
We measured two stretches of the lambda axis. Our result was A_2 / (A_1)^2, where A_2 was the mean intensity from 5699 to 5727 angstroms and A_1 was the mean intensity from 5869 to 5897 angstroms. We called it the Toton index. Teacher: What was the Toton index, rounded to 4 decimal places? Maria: 0.0198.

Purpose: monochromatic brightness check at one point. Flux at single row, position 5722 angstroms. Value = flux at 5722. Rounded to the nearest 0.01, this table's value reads 64.23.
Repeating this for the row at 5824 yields 65.92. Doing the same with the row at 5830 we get 66.64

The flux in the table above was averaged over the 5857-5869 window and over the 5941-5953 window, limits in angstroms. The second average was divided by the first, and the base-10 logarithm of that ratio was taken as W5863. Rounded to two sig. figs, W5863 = 0.019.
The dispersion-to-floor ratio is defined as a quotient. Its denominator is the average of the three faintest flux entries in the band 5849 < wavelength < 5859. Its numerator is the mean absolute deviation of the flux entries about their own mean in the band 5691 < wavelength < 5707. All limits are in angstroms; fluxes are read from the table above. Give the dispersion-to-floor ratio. 0.062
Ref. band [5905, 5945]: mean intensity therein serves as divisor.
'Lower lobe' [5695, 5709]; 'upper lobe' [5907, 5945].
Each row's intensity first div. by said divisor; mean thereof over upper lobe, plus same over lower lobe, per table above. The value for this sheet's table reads 1.922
